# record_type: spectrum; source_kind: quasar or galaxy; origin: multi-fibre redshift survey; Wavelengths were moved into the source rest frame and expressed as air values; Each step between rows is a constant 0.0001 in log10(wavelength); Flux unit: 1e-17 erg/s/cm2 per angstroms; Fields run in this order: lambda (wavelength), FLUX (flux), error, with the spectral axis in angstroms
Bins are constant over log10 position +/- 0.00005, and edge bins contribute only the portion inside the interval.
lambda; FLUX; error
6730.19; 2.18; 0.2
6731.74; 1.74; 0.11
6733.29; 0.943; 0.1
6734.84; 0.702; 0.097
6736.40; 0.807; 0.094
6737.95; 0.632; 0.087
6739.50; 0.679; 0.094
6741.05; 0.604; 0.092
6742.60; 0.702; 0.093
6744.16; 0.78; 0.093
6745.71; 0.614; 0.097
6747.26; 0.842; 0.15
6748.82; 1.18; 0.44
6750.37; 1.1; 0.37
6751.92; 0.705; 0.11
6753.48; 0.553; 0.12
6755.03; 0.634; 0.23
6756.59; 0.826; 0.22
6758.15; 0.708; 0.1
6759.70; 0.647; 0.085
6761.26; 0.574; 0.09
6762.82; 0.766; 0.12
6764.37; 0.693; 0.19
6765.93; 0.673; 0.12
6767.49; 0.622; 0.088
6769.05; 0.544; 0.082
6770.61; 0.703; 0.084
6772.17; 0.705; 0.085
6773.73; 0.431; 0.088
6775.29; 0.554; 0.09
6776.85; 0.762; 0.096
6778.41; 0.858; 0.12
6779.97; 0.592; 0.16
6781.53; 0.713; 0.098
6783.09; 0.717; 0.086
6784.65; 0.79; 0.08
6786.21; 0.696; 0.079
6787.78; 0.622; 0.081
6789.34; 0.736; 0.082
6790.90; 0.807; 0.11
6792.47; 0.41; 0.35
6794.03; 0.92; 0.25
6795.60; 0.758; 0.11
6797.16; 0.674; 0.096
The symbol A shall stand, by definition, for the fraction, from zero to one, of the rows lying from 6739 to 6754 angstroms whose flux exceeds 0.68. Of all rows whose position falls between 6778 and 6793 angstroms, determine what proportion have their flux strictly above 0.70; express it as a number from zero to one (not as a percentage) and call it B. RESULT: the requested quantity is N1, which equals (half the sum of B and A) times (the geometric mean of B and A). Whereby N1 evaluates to 0.360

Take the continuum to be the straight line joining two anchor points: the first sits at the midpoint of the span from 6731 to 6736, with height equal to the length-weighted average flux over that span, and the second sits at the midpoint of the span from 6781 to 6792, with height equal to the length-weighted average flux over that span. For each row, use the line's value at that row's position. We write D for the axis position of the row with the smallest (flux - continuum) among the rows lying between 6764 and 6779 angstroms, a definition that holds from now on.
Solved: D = 6773.73 angstroms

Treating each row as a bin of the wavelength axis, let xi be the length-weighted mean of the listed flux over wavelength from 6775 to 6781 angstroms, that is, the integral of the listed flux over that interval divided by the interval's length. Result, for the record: 0.704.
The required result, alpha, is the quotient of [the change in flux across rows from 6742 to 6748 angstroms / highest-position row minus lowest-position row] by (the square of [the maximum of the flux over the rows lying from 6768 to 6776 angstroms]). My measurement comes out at 0.282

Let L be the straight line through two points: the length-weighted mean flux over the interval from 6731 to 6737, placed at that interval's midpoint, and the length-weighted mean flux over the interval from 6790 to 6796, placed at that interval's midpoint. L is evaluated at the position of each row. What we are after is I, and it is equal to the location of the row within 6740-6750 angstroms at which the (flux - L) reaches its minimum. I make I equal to 6741.05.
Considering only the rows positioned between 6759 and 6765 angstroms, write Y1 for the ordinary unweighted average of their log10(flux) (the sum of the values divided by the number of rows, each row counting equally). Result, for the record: -0.176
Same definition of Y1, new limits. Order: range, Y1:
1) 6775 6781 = -0.167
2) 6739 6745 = -0.162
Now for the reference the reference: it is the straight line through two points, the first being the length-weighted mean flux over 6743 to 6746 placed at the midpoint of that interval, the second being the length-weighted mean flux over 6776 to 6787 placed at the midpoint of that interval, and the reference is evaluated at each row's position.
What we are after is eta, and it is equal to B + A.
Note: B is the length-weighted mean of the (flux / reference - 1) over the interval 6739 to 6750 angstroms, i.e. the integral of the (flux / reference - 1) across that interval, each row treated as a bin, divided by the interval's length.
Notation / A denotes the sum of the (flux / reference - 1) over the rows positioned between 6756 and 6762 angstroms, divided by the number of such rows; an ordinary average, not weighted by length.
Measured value 0.1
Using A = -0.04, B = 0.11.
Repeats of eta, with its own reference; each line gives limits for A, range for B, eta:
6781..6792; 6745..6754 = 0.2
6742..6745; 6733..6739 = 0.1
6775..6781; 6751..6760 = -0.1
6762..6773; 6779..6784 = -0.1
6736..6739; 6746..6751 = 0.4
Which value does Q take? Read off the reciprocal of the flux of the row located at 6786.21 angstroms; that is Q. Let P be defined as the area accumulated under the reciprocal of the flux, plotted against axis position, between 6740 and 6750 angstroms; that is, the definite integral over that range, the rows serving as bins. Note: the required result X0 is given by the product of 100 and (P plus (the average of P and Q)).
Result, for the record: 2058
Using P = 13.2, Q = 1.44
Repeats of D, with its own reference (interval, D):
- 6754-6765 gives 6761.26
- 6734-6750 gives 6741.05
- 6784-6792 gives 6787.78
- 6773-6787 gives 6773.73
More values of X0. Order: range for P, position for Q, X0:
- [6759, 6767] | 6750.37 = 1854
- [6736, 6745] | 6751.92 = 2033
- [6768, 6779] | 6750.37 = 2717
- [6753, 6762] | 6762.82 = 2144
